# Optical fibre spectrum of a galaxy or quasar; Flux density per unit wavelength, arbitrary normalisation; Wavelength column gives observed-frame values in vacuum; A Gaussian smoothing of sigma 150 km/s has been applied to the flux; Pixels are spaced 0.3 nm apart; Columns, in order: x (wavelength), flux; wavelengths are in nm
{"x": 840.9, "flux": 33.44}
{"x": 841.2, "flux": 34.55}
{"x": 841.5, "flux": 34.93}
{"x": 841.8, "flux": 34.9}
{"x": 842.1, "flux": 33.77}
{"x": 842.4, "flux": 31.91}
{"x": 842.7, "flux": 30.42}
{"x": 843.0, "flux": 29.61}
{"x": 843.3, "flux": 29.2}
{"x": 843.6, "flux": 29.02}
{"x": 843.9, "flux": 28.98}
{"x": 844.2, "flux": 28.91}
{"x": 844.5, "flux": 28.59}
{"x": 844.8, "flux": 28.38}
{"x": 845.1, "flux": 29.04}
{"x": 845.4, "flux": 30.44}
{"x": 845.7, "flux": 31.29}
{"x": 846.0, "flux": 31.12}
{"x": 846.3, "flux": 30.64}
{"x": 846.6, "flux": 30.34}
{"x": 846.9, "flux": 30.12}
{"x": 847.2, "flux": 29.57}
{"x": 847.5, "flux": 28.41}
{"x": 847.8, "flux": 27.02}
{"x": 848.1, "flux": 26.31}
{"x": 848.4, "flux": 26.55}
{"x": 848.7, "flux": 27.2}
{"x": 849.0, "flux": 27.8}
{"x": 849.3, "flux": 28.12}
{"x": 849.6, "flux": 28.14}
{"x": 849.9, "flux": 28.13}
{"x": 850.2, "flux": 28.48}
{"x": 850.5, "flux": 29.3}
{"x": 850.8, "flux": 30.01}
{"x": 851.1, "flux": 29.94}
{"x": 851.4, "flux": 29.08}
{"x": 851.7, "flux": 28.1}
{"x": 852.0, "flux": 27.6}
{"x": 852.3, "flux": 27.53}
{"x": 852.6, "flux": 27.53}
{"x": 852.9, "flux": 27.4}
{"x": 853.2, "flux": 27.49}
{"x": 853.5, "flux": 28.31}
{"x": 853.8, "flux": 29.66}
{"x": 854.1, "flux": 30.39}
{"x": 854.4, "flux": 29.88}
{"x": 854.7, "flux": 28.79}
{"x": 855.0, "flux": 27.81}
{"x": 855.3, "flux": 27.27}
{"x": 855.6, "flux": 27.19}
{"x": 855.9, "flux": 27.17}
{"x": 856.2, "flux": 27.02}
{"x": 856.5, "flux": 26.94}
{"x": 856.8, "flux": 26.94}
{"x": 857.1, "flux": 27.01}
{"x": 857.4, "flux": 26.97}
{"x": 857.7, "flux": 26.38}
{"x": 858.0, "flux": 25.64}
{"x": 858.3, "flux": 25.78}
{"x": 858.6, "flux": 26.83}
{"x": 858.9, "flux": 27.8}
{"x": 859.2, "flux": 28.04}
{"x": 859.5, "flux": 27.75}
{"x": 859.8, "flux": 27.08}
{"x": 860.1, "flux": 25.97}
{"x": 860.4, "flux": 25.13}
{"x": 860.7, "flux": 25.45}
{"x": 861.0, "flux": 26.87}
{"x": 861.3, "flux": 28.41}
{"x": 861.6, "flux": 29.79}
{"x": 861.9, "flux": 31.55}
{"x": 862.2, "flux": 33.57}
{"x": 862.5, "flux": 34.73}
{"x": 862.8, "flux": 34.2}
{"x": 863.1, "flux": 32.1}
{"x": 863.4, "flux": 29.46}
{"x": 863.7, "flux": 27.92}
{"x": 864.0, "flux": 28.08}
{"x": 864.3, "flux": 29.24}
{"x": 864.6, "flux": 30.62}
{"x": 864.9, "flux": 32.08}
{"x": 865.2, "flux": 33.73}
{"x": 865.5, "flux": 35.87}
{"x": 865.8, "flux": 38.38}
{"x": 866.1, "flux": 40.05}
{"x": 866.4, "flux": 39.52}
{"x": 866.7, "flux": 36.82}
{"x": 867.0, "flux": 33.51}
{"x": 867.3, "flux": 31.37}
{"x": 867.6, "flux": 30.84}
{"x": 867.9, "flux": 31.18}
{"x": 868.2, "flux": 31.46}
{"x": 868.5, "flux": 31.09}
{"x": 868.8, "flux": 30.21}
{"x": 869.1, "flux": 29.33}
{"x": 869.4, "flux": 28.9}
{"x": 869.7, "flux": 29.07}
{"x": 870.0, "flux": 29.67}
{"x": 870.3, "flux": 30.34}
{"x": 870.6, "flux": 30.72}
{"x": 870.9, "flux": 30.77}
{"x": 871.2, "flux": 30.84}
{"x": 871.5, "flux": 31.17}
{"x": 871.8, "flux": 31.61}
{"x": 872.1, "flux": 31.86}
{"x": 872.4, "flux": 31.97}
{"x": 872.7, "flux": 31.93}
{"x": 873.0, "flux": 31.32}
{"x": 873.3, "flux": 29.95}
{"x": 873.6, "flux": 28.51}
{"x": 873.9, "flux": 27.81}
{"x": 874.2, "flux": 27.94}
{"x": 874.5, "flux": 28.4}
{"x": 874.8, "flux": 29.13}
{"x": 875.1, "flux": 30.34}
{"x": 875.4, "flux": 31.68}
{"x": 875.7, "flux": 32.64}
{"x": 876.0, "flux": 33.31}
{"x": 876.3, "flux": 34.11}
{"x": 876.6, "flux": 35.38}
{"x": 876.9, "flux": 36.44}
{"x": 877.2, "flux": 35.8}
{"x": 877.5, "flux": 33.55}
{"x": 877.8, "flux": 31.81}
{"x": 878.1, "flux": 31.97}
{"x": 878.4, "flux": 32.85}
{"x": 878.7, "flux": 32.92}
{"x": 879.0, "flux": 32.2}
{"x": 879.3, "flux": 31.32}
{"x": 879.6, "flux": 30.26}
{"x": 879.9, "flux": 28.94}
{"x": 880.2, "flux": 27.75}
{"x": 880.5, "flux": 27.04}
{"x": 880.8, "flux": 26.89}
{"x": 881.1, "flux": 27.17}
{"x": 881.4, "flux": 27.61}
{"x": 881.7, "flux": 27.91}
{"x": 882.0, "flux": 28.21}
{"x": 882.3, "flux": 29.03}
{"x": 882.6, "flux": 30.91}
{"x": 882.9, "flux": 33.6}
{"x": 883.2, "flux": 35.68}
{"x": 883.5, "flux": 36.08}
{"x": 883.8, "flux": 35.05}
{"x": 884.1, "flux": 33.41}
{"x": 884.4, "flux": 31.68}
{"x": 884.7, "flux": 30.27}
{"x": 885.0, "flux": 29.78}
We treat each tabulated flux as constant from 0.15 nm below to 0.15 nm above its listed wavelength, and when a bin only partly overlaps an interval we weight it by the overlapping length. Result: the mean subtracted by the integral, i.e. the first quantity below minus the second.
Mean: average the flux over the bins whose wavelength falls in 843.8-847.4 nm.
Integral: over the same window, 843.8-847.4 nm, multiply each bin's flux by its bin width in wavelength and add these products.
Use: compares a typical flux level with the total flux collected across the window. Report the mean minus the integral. -77.4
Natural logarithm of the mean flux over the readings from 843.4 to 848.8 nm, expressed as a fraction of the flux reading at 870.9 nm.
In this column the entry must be -0.059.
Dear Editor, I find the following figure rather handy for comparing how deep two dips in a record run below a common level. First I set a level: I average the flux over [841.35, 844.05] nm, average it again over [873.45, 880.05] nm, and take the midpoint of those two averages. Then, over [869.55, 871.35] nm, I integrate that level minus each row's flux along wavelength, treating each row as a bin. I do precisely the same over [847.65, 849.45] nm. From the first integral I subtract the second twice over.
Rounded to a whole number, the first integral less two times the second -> -13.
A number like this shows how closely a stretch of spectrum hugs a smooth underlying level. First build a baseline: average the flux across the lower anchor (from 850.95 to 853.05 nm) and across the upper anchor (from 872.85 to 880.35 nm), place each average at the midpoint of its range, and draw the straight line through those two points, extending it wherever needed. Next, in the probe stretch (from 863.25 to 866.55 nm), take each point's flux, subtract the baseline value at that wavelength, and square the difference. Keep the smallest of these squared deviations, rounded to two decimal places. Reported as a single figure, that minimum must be 0.05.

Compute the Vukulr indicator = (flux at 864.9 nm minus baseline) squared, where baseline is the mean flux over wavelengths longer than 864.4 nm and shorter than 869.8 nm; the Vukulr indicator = 1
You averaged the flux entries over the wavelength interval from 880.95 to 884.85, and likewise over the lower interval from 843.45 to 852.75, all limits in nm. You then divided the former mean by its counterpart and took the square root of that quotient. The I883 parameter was 1.04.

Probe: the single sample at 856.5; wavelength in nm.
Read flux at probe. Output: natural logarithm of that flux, 3.29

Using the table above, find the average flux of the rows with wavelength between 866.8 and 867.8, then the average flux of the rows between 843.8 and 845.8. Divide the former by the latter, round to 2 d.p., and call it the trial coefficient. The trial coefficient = 1.09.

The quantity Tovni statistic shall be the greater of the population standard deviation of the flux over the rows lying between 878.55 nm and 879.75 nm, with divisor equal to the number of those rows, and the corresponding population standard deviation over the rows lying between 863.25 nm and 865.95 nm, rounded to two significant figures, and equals 3.4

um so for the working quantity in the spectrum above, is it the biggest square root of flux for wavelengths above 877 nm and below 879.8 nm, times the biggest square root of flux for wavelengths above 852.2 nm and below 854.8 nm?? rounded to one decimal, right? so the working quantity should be 33.0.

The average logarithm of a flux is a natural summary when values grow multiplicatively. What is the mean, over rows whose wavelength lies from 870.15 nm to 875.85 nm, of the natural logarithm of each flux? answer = 3.42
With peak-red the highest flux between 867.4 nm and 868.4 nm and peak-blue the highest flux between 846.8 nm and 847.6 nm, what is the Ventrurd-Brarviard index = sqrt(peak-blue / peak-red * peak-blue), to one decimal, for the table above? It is 5.4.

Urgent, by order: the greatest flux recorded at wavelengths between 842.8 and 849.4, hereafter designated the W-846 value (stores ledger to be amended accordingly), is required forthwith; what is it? 31.29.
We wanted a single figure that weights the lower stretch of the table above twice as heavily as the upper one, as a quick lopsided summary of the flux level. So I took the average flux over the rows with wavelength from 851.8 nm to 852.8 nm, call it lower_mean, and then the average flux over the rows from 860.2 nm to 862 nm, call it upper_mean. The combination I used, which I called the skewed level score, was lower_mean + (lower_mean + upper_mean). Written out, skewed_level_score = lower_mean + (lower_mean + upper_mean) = 83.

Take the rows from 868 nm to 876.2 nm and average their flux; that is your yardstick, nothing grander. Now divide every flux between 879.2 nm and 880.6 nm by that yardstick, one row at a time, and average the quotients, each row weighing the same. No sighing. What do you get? 0.95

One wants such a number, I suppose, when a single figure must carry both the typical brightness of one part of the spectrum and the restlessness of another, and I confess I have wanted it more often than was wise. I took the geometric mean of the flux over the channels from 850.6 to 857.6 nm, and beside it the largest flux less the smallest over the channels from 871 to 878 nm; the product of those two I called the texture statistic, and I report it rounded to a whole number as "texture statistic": 242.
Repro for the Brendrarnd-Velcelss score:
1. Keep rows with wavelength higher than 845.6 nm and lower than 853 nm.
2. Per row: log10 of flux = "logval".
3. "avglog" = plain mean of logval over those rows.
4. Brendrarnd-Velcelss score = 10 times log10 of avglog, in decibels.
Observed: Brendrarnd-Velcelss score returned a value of 1.63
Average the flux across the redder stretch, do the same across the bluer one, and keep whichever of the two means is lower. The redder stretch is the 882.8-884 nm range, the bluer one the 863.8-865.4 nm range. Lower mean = 30.8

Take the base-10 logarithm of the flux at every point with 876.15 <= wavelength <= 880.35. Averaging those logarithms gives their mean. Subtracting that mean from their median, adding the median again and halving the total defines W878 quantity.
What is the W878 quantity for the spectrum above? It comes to 0.757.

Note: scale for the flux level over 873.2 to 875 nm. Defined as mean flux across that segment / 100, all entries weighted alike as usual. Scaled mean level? 0.286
